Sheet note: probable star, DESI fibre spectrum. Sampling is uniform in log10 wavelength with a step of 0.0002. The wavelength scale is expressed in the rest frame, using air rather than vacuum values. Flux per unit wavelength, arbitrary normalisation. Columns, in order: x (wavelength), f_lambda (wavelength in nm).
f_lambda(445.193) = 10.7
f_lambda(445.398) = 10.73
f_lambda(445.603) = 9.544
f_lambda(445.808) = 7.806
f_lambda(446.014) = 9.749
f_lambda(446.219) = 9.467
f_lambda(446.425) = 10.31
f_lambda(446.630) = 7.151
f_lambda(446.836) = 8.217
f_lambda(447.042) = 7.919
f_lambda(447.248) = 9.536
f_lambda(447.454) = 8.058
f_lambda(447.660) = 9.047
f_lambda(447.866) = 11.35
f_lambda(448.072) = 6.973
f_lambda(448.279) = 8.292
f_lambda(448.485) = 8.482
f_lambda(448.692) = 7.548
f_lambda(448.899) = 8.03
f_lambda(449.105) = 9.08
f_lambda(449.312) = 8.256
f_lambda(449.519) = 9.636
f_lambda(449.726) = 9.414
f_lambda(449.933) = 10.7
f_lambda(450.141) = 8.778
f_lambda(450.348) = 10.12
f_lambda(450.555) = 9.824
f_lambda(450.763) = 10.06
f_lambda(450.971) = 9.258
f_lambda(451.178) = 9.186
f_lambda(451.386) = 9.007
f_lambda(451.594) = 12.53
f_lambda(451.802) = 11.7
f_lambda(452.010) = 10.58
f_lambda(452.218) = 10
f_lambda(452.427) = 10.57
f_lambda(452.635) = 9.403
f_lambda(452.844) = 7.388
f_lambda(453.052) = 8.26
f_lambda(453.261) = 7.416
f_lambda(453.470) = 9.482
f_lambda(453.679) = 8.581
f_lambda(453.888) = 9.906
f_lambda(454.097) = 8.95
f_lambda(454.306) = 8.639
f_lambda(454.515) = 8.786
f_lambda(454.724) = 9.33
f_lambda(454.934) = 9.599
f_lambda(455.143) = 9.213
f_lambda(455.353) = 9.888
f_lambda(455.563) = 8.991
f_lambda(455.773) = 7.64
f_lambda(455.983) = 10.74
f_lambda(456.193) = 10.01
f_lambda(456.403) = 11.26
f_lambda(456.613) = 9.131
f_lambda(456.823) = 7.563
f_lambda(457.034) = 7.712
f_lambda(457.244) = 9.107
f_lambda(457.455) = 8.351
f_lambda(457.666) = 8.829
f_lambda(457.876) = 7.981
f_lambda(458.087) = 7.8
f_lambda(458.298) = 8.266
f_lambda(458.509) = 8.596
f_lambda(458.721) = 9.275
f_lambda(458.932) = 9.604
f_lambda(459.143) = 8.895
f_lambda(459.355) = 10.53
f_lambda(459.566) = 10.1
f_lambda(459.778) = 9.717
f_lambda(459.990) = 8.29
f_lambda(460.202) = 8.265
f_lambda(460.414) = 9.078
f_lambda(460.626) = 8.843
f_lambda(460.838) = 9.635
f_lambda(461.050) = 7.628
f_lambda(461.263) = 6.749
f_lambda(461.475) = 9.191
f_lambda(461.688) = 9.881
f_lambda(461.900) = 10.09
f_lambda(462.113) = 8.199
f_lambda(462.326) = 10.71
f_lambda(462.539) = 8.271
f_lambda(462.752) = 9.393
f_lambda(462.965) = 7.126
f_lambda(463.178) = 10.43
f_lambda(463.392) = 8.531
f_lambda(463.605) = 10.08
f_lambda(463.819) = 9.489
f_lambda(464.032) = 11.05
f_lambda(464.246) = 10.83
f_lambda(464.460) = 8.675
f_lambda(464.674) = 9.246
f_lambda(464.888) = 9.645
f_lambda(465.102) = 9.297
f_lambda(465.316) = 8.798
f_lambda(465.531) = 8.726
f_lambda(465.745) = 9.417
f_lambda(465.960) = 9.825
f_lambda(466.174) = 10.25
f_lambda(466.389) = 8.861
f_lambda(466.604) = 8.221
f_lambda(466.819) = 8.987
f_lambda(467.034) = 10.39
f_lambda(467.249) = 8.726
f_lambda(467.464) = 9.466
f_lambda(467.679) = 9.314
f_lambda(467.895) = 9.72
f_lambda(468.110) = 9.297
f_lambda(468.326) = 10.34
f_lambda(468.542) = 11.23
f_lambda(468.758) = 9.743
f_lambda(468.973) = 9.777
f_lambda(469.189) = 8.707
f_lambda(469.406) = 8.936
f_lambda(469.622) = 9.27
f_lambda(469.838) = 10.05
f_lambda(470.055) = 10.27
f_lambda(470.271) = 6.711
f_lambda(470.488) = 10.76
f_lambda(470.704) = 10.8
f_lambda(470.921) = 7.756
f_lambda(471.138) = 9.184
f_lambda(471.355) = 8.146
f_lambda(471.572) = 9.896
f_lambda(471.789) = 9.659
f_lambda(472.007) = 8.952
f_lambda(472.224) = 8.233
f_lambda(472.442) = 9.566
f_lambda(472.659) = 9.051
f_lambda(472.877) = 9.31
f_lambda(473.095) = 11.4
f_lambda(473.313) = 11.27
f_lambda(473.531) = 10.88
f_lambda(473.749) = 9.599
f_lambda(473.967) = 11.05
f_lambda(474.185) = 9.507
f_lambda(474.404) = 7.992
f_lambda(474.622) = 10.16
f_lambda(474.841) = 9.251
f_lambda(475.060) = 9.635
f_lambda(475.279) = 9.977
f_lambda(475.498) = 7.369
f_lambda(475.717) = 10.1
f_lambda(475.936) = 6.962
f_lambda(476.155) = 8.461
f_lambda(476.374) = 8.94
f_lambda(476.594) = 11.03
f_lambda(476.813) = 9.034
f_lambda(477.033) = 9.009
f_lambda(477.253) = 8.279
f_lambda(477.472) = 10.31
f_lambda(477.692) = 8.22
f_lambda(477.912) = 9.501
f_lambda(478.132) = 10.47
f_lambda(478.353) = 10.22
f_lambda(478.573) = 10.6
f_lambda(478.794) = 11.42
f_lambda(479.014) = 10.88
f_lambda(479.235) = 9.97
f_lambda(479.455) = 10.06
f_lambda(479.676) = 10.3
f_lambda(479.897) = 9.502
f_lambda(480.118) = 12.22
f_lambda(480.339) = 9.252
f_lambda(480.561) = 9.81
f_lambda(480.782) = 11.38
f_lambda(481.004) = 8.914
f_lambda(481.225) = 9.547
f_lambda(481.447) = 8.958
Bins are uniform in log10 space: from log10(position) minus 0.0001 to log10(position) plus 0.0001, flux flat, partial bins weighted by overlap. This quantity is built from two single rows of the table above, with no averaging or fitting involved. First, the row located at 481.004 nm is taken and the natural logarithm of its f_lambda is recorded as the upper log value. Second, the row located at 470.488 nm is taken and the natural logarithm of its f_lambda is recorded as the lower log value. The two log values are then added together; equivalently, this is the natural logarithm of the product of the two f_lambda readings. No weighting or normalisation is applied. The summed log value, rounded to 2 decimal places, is 4.56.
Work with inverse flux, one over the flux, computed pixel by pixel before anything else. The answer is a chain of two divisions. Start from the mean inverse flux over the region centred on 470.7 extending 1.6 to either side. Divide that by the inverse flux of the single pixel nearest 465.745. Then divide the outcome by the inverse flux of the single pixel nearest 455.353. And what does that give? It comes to 10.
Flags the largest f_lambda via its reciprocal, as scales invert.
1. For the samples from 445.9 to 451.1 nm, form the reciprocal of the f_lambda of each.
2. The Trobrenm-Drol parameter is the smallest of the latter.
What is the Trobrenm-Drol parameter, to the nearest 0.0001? 0.0881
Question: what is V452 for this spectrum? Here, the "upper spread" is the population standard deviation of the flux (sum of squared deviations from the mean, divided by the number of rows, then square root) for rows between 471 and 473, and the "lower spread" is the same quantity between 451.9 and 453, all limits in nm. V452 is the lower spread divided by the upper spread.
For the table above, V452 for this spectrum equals 2.08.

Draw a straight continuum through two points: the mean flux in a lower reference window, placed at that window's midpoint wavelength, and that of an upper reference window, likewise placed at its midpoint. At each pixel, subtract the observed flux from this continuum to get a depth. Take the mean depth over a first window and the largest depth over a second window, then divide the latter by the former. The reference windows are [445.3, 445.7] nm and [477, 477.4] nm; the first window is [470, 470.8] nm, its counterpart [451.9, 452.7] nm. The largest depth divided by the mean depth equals -1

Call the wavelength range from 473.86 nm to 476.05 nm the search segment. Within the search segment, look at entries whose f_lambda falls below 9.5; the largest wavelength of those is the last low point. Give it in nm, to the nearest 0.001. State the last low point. 475.936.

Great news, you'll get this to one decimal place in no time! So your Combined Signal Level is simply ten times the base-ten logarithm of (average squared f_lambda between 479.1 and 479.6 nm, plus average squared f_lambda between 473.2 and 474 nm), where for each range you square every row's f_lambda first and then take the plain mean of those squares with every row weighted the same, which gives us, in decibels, 23.3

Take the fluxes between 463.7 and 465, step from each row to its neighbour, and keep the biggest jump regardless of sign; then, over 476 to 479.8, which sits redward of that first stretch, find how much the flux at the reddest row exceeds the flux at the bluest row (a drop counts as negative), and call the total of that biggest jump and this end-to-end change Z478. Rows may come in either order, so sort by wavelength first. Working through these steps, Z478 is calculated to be 4.0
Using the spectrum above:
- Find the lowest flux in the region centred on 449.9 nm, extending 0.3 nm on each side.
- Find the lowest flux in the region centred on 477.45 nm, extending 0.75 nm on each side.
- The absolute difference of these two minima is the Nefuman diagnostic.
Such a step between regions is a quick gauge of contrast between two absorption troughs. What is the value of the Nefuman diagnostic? 0.56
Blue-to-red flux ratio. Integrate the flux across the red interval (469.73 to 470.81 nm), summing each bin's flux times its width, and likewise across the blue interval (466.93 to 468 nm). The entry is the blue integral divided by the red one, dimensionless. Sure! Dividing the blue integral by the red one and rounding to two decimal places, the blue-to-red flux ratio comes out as 0.97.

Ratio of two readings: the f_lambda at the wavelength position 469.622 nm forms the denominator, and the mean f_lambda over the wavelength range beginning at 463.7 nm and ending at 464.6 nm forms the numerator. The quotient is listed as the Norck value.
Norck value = 1.08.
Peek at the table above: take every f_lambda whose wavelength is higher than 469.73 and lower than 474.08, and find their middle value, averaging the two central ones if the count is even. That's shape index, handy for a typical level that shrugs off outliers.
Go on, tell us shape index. 9.6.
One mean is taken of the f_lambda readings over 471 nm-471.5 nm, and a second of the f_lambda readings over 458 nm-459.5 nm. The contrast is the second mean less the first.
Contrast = 0.3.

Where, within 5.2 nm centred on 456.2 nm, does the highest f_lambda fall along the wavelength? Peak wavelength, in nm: 456.403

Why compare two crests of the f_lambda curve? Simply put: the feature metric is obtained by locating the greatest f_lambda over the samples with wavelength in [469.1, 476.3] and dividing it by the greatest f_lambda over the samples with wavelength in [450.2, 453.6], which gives 0.91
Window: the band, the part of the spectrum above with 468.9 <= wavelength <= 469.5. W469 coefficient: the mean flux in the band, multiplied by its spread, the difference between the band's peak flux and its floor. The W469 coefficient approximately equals 10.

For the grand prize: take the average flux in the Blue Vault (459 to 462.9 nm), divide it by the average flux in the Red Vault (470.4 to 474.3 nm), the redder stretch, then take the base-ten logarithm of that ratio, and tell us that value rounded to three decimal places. -0.030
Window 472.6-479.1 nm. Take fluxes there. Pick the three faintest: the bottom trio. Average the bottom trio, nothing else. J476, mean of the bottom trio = 7.44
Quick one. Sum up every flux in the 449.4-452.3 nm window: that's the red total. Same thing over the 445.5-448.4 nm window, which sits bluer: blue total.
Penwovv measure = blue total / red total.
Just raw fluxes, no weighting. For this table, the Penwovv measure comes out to 0.88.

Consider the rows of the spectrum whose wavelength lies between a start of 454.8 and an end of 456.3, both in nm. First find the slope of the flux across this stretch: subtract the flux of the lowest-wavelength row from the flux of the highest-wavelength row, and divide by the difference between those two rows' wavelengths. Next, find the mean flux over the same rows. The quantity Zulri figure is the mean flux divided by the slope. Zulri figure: 28.9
